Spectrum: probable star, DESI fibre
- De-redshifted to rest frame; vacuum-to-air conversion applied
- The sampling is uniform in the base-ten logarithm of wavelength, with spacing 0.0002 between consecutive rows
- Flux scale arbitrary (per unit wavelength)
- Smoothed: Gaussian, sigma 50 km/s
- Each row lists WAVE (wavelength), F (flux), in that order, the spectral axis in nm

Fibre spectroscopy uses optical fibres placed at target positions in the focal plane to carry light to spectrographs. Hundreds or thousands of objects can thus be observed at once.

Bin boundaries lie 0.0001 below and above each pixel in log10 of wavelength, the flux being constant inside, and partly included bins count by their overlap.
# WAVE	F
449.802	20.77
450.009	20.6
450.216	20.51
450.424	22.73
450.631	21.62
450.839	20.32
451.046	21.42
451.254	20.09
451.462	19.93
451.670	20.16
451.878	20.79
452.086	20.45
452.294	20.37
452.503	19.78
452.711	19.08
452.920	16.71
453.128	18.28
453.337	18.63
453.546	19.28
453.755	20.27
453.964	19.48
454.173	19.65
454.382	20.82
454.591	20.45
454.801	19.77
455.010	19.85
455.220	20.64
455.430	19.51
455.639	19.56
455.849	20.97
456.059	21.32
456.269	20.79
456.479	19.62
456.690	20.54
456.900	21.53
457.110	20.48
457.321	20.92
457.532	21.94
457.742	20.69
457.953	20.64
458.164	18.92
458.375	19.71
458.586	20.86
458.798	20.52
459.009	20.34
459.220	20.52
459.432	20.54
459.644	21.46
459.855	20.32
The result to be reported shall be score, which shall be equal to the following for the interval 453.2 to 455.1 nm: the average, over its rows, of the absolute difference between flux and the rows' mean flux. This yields 0.49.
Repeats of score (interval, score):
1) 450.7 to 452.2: 0.37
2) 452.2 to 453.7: 0.86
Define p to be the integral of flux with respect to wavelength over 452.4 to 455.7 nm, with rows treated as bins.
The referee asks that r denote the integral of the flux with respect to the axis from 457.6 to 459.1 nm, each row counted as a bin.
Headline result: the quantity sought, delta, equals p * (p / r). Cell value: 136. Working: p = 64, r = 30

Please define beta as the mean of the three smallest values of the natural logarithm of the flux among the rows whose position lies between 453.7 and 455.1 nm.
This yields 2.977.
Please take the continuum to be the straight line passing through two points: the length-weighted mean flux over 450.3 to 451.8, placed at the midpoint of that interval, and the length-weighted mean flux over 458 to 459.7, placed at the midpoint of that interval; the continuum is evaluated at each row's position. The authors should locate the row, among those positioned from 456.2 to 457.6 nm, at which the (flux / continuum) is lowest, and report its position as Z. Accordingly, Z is 456.479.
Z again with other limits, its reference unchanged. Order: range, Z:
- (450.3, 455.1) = 452.920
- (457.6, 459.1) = 458.164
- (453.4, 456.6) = 453.546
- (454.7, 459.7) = 458.164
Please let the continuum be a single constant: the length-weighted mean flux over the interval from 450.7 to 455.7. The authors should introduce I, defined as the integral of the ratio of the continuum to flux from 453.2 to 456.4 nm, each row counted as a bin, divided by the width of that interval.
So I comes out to 0.99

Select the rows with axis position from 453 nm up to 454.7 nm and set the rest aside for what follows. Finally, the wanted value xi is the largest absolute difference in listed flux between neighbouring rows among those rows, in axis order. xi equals 1.17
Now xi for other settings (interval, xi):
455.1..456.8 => 1.41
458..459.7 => 1.15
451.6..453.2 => 2.37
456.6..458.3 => 1.72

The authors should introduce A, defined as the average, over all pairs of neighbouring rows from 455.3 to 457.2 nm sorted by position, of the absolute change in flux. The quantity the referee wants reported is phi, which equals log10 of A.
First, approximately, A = 0.81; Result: -0.09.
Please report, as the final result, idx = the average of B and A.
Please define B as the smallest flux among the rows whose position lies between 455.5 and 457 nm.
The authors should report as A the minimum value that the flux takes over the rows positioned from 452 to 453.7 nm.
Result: 18.1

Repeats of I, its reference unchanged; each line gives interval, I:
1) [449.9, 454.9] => 0.99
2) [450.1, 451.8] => 0.95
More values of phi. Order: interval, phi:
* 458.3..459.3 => -0.33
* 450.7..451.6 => -0.06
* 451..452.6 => -0.32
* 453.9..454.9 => -0.22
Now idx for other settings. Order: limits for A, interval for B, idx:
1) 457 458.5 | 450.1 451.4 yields 19.5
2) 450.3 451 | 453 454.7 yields 19.3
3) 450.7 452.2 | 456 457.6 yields 19.8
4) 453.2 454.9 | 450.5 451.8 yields 19.3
